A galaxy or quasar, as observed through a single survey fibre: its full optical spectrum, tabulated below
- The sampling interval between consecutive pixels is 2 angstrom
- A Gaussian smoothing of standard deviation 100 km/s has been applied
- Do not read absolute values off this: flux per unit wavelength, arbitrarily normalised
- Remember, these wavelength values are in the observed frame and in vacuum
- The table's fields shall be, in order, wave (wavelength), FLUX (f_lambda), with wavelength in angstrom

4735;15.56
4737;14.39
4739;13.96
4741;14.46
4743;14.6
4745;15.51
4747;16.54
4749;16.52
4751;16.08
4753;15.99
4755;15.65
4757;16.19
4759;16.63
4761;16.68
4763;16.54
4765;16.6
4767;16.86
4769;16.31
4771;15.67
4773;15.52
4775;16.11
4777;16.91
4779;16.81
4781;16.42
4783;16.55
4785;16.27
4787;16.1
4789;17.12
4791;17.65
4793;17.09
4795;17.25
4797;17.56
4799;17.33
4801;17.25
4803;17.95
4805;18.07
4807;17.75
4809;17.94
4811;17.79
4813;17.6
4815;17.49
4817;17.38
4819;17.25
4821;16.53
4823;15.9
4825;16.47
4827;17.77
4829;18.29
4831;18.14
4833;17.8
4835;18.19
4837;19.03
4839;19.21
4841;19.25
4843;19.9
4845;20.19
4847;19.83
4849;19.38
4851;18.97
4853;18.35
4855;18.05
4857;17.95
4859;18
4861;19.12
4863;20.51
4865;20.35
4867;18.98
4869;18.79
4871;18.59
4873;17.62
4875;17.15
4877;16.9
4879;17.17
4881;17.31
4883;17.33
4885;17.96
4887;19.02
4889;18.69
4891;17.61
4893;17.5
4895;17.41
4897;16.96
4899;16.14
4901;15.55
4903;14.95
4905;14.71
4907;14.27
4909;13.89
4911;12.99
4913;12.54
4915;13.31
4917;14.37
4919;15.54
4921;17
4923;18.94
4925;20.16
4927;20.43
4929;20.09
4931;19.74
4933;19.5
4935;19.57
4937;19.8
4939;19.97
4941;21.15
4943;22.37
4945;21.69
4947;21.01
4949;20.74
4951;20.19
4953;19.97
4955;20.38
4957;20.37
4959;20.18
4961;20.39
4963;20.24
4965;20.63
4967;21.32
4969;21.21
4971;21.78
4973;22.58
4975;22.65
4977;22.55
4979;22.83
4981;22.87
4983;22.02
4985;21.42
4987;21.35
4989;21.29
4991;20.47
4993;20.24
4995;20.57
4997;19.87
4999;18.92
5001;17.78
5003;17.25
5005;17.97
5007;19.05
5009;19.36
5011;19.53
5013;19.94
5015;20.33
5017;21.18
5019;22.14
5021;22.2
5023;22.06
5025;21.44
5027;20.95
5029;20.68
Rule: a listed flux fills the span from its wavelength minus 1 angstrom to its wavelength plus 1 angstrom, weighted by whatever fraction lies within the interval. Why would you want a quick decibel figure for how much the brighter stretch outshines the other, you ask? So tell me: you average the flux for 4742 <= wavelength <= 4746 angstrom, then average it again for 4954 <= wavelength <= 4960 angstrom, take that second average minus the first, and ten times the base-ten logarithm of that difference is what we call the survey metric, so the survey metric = 7.2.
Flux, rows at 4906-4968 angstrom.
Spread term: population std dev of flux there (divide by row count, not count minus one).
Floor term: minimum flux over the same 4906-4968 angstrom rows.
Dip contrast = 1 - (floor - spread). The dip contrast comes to -8.7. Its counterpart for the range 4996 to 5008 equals -15.4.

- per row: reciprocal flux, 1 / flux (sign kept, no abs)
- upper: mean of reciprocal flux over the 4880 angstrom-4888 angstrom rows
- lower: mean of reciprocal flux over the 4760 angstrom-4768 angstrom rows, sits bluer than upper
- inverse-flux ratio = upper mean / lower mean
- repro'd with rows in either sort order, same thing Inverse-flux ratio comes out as 0.93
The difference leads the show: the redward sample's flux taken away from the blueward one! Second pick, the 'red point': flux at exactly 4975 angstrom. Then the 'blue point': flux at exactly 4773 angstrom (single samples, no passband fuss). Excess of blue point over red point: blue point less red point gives -7.1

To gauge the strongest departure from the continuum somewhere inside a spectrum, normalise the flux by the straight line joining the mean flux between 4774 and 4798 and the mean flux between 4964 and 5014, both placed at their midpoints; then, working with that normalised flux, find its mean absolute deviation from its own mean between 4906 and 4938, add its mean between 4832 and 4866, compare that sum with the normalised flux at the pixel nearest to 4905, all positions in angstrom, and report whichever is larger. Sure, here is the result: 1.20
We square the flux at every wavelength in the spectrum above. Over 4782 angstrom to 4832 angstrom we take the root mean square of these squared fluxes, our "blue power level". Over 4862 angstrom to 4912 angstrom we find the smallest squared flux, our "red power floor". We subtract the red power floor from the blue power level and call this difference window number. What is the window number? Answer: 132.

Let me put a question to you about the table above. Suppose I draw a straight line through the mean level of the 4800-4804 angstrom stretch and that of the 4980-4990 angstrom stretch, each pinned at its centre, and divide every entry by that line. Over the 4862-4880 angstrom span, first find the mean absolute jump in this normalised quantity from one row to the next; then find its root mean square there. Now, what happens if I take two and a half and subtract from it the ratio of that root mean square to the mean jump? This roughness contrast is -33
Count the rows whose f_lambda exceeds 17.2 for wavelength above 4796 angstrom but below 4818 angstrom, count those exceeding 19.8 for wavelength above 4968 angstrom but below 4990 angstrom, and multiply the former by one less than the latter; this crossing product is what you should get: 110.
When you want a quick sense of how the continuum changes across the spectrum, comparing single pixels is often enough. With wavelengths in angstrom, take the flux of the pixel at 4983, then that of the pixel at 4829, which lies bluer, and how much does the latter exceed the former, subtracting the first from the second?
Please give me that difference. -3.7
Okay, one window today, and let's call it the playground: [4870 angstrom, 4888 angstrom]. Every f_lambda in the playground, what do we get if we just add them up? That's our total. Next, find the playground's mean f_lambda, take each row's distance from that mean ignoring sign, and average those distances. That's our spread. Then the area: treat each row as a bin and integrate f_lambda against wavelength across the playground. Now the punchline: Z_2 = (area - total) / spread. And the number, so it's 280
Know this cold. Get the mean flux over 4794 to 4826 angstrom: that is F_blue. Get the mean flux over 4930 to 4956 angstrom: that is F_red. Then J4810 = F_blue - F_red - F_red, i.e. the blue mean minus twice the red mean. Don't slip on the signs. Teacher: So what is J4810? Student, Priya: -23.6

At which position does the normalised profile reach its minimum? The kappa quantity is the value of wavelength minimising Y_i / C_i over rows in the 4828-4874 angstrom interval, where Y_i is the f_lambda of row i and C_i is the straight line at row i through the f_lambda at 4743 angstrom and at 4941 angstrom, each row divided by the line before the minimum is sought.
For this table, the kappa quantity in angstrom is 4873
